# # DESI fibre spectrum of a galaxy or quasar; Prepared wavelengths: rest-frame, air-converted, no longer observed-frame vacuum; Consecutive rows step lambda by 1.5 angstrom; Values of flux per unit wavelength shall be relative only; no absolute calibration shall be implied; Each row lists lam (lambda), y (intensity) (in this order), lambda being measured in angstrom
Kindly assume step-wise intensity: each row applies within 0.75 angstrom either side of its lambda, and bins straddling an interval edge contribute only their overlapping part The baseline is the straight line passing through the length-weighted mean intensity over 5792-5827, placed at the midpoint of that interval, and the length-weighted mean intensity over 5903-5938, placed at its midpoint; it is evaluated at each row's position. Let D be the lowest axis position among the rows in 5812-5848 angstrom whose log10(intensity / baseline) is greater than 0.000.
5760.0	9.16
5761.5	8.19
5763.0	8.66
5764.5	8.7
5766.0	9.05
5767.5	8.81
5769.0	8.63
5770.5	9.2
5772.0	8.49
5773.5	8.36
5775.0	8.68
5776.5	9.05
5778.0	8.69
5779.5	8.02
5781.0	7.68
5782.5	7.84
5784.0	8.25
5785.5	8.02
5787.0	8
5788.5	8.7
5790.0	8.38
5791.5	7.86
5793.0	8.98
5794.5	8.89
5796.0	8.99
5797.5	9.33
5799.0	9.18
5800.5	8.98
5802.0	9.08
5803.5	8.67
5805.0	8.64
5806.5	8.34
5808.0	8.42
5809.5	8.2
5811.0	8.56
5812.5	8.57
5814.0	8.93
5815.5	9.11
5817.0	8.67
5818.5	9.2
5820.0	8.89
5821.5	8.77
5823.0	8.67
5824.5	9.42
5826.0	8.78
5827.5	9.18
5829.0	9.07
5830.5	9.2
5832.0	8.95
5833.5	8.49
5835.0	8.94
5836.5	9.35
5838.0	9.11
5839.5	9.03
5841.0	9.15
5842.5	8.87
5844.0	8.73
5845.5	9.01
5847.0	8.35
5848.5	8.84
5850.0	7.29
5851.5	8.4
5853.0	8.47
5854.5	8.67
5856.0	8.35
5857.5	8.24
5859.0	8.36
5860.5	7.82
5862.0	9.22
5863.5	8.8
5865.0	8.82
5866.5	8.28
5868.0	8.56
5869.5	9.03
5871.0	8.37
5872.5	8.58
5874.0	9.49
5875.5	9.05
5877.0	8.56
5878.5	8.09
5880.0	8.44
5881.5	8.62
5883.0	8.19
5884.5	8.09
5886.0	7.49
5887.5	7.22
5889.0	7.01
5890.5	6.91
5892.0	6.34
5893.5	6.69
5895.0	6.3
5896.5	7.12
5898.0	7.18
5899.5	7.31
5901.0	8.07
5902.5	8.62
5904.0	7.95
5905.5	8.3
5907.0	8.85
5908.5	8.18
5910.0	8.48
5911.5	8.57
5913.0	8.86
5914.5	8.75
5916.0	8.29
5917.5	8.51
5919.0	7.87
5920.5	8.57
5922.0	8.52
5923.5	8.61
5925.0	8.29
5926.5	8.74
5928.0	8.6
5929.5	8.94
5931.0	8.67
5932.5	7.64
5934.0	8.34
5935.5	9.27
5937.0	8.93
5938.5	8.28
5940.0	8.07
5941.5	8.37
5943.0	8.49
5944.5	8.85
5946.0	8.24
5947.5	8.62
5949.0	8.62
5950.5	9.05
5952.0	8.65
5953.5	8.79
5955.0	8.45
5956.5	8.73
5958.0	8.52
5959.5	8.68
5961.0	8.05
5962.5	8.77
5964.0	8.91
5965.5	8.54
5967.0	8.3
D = 5814.0 angstrom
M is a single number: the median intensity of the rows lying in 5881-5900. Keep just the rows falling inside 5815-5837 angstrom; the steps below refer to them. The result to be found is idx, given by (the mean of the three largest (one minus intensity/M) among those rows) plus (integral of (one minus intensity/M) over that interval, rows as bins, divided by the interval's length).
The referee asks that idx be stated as -0.45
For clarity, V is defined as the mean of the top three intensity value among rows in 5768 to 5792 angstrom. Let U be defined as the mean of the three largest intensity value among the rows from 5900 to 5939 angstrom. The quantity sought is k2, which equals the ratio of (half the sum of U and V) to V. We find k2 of 1.00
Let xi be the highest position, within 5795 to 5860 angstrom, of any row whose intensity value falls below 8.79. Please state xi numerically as 5859.0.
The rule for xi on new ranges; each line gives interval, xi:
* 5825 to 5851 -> 5850.0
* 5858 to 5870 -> 5868.0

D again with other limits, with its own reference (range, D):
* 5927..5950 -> 5928.0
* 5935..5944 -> 5935.5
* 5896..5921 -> 5902.5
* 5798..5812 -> 5799.0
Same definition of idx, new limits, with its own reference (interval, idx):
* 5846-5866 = -0.26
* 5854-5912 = -0.03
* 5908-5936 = -0.28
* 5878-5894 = 0.02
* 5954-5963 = -0.35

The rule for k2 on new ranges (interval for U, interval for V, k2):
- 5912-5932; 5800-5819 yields 0.98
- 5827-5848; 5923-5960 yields 1.01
